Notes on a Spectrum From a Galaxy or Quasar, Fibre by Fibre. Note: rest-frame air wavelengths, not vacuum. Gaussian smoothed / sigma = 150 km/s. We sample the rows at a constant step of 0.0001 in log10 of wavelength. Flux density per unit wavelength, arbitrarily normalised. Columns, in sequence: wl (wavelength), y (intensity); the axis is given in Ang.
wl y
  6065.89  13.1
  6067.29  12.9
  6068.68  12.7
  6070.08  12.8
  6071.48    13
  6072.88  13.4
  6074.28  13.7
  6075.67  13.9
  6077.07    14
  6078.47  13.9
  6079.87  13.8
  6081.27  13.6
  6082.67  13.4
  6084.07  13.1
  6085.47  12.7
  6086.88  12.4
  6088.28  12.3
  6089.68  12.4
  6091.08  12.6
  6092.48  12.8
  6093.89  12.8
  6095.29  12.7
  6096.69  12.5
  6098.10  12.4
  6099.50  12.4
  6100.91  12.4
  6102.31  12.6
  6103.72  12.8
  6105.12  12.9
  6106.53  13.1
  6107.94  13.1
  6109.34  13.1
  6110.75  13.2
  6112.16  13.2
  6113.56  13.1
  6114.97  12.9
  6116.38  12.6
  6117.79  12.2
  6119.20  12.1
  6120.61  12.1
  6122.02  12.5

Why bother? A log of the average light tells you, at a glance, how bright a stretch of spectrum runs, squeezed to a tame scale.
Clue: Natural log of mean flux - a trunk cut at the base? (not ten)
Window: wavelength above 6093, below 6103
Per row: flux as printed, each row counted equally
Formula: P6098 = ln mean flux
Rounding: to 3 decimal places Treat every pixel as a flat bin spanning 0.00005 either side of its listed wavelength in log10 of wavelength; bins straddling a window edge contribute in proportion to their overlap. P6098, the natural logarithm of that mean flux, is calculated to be 2.529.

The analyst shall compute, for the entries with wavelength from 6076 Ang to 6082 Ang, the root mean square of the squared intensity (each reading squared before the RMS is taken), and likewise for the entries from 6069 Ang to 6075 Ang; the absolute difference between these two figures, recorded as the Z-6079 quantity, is 16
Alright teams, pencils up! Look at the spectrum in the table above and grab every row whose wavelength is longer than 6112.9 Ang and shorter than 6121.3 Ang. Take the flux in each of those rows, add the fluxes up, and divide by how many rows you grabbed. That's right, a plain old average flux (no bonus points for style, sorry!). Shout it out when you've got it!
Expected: 12.5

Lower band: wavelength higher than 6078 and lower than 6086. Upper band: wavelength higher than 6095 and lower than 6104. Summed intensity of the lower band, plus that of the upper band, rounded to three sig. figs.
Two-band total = 168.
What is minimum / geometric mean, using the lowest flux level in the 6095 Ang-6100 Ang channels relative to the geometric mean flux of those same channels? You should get 0.992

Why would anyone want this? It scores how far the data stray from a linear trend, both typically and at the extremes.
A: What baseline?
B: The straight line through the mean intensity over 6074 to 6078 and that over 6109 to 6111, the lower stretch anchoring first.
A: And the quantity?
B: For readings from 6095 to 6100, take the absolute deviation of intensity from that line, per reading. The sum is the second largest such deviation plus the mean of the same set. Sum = 1.9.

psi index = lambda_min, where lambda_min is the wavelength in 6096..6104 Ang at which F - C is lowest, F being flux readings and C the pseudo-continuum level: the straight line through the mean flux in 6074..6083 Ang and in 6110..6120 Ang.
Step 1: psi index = 6098.10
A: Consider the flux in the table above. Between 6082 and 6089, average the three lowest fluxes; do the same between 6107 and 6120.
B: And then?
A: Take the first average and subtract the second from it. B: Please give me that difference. 0.2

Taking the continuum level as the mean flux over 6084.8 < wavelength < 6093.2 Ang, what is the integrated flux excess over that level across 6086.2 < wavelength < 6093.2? -0.2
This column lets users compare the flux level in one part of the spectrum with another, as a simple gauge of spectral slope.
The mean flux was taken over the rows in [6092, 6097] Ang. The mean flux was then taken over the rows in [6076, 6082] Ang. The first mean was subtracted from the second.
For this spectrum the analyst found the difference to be 1.1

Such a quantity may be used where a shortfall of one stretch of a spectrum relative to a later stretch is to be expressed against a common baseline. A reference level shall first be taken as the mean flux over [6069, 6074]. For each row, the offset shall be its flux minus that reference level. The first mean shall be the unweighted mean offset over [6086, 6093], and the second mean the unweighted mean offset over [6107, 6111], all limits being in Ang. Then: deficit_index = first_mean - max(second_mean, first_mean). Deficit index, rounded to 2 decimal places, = -0.63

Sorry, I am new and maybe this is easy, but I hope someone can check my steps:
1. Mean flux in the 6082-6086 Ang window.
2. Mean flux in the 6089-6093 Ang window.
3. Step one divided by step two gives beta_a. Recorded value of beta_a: 1.04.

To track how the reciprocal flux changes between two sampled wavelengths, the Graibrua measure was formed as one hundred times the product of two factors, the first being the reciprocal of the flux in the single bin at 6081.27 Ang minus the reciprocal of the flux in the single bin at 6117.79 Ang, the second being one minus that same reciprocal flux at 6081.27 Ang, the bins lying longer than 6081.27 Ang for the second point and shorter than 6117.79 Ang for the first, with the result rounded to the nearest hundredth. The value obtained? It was -0.78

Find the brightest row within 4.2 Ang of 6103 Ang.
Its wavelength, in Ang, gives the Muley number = 6106.53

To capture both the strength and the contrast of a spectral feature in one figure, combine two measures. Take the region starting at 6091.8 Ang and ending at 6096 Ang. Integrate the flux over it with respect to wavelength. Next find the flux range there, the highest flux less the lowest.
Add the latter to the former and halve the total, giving 26.9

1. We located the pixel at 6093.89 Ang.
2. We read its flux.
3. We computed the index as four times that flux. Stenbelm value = 51.2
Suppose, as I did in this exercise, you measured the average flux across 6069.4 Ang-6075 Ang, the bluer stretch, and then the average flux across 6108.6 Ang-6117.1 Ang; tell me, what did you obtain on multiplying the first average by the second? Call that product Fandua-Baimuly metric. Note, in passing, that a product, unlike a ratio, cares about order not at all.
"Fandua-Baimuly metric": 172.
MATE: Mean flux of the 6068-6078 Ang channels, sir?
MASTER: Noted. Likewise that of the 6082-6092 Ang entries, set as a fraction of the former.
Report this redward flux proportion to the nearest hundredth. 0.95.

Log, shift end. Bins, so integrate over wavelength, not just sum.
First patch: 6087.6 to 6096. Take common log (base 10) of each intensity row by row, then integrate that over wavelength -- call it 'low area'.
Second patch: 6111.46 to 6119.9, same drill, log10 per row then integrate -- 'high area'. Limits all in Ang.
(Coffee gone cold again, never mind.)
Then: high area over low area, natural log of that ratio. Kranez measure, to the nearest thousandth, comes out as 0.006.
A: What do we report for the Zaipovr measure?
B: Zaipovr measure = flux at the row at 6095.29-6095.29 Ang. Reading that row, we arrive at 12.7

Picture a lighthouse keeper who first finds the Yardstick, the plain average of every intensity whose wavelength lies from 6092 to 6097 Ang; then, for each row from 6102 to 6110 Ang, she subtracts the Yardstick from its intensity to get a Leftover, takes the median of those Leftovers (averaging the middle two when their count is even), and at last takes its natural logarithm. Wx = -1.2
